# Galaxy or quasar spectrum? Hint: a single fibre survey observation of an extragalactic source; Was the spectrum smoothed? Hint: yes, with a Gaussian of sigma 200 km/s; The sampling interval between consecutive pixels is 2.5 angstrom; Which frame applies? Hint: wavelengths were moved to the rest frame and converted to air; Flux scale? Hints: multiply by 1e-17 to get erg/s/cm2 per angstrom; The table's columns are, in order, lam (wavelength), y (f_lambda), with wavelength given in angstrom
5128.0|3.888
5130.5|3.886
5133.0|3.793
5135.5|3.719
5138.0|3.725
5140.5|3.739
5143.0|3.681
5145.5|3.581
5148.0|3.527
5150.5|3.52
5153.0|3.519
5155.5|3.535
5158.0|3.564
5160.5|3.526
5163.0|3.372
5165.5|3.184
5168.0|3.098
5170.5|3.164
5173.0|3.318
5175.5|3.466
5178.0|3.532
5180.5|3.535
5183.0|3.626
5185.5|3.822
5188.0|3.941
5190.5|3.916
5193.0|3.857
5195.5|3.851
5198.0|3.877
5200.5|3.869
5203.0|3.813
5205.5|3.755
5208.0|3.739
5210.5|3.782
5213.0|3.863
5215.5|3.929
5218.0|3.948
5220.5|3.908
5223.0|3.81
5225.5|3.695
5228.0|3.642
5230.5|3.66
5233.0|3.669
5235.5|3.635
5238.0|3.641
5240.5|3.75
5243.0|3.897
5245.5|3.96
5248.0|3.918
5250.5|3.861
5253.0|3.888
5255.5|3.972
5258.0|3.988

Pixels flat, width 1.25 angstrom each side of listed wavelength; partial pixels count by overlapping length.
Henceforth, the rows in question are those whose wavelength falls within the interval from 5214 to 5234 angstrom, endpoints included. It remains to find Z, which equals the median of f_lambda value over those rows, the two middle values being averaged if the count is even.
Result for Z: 3.75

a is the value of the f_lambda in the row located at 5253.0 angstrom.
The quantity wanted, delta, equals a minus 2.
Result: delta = 1.89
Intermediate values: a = 3.888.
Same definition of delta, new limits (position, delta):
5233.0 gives 1.67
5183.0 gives 1.63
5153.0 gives 1.52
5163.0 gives 1.37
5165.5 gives 1.18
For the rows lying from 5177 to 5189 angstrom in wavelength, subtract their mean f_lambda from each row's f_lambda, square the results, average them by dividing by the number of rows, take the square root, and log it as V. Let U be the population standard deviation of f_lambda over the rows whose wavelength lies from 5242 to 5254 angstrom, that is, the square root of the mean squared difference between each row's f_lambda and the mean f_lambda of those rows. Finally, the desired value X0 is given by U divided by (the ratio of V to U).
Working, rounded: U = 0.03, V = 0.163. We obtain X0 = 0.01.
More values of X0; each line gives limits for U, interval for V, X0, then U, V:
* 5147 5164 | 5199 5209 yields 0.06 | 0.06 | 0.051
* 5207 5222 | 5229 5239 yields 0.43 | 0.08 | 0.014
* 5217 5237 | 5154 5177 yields 0.08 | 0.12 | 0.167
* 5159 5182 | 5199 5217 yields 0.42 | 0.16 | 0.064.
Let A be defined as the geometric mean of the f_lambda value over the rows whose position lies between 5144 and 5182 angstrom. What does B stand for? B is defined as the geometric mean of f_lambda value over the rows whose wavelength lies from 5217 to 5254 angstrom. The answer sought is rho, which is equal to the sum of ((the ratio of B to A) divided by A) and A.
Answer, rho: 3.75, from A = 3.43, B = 3.79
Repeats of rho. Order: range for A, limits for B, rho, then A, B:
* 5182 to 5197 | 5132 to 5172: 4.07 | 3.83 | 3.51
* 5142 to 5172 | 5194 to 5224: 3.76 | 3.43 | 3.84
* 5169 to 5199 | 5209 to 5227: 3.94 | 3.65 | 3.85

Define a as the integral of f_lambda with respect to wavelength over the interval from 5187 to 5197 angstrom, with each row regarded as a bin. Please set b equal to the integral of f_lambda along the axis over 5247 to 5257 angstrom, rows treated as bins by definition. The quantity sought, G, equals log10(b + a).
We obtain 1.89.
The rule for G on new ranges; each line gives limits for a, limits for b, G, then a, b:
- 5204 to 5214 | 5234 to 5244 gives 1.88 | 37.8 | 37.3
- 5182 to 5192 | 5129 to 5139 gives 1.88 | 38.3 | 37.8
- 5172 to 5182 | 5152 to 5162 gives 1.85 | 34.7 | 35.3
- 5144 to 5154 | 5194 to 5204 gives 1.87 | 35.4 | 38.5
